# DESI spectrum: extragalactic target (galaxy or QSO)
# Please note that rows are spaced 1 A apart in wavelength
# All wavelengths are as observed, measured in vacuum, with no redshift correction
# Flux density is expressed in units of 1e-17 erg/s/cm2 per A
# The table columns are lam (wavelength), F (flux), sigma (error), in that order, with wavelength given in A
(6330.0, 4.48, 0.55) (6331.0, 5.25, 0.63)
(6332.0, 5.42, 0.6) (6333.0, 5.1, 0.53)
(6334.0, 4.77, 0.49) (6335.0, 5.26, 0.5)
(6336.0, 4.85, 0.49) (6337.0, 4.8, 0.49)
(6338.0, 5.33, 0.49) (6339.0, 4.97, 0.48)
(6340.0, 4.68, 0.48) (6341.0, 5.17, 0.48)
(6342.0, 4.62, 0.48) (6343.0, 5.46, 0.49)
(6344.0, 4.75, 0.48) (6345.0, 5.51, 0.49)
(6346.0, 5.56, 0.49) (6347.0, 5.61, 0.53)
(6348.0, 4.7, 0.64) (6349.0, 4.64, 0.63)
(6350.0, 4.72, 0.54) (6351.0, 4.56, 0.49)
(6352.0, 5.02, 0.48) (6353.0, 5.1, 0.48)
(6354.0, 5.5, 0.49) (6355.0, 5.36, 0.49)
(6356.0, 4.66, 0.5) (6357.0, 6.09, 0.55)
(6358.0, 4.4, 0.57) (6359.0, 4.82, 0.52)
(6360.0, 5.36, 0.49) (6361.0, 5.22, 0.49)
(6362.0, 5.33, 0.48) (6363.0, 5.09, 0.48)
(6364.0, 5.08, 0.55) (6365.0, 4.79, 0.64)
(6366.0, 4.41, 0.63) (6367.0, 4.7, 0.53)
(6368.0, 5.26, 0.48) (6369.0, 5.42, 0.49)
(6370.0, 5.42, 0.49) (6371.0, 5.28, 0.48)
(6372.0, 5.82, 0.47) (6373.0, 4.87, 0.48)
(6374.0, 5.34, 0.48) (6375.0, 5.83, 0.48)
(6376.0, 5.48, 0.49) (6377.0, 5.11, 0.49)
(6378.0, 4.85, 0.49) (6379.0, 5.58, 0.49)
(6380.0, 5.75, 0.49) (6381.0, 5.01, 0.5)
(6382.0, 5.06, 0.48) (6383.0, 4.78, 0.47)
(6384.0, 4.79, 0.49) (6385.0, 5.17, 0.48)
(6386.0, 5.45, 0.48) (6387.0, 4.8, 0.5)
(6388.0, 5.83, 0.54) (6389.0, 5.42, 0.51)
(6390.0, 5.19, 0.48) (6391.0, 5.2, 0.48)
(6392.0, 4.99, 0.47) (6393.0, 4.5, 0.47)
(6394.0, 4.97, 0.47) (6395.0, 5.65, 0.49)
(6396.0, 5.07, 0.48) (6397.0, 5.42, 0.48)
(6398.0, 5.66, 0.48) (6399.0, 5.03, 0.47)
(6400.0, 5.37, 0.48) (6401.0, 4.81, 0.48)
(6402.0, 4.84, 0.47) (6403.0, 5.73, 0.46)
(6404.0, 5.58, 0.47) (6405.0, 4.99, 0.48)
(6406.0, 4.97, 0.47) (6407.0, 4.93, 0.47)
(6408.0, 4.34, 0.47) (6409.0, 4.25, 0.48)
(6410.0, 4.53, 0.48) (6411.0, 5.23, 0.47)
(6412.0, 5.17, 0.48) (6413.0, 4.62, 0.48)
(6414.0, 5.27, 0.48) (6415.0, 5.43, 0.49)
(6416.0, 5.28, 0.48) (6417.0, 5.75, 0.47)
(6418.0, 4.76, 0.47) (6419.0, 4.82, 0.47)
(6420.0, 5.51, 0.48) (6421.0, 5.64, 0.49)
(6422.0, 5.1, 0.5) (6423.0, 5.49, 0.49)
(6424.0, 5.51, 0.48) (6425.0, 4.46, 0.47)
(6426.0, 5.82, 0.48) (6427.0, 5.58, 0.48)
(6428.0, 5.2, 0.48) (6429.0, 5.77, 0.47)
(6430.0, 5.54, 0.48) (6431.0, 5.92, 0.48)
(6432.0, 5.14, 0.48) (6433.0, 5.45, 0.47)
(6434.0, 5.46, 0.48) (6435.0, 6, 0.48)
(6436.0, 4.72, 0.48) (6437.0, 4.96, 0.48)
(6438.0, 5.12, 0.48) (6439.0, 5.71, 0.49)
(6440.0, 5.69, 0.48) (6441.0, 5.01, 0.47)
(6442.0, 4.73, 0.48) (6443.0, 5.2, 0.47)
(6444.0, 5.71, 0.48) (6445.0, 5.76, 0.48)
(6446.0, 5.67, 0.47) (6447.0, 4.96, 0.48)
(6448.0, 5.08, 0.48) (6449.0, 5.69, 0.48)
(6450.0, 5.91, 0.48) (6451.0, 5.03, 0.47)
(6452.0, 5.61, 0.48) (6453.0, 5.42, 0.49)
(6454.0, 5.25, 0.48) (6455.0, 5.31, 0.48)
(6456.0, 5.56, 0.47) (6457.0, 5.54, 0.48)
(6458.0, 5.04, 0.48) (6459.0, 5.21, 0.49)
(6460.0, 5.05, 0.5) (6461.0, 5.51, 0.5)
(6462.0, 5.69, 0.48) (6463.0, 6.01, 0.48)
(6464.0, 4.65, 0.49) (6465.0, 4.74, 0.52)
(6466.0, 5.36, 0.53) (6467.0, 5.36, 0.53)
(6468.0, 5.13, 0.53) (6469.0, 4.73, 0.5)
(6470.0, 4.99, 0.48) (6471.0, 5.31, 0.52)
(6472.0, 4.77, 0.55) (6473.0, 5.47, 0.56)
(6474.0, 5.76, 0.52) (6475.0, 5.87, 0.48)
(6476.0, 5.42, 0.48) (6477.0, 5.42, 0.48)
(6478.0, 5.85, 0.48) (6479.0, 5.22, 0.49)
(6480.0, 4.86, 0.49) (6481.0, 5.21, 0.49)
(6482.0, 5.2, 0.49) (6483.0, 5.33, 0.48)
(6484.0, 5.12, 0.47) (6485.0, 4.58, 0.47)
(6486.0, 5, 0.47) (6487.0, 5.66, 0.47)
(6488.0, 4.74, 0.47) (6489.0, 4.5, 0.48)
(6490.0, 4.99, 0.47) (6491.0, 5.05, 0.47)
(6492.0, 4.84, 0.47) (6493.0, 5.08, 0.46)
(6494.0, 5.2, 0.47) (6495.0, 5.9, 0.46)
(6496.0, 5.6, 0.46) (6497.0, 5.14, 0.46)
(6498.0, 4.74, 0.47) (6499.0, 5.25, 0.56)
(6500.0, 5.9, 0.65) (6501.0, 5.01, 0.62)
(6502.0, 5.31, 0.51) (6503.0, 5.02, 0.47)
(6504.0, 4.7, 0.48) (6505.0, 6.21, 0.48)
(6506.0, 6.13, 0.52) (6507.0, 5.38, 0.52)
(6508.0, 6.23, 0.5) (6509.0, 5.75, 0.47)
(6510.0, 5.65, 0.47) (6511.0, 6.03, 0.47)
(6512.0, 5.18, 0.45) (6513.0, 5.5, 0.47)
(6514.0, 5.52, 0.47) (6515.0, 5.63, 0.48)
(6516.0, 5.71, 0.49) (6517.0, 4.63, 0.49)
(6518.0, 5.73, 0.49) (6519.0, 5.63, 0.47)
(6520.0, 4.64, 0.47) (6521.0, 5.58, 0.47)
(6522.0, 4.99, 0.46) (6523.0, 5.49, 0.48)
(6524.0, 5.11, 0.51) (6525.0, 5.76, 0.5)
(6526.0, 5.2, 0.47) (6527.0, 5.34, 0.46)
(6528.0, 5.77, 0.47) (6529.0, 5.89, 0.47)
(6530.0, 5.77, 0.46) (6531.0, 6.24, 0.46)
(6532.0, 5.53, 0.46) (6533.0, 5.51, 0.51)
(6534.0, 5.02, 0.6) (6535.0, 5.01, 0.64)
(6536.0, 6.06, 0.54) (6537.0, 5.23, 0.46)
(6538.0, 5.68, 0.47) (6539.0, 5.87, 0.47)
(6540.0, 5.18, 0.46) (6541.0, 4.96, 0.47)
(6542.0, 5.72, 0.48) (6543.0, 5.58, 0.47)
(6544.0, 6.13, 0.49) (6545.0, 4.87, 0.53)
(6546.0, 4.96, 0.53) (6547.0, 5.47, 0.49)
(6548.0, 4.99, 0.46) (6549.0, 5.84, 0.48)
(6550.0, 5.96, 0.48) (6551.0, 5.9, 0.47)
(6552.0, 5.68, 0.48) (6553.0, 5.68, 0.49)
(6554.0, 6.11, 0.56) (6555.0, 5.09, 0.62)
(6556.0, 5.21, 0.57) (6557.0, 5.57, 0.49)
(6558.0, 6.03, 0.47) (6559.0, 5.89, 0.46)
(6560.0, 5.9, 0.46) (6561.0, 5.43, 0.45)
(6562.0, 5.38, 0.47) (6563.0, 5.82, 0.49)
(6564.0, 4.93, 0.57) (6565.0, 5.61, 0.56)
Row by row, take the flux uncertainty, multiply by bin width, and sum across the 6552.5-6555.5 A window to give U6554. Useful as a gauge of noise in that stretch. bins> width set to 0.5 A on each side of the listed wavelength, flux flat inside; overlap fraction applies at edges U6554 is 1.7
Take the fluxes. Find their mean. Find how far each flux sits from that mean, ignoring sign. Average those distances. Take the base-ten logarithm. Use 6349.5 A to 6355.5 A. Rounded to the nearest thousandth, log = -0.558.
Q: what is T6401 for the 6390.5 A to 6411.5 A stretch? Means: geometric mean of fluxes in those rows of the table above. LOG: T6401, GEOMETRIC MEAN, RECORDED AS 5.03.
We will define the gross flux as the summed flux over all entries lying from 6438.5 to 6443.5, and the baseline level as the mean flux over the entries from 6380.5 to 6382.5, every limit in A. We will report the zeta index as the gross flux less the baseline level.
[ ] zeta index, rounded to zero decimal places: 21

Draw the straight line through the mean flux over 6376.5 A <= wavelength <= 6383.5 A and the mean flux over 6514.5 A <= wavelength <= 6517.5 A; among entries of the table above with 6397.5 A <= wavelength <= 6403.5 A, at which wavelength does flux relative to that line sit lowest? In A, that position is 6401.0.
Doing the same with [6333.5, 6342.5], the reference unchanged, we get 6342.0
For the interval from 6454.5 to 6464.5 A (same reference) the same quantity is 6464.0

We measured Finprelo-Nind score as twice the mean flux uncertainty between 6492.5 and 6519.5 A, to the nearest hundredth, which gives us 0.99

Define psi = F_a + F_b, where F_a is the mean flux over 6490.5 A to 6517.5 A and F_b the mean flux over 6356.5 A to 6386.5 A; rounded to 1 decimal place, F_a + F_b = 10.6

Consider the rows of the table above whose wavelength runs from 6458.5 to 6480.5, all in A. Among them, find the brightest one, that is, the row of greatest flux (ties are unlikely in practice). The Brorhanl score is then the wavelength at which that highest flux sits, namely 6463.0 A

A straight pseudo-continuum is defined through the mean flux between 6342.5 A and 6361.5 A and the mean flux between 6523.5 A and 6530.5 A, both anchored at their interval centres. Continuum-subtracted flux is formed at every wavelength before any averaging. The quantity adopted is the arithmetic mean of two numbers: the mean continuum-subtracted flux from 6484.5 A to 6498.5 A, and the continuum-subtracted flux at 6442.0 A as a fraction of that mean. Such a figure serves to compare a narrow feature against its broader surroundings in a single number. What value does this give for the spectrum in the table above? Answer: 0.6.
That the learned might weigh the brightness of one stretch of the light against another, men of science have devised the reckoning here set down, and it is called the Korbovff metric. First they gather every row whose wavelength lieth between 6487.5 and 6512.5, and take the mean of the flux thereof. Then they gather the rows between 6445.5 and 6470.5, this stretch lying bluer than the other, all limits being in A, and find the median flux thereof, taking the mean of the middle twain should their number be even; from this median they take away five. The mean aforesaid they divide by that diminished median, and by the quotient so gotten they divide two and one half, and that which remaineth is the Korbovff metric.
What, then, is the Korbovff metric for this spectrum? 0.15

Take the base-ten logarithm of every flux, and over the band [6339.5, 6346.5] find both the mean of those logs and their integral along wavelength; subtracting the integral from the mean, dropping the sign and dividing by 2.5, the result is 1.70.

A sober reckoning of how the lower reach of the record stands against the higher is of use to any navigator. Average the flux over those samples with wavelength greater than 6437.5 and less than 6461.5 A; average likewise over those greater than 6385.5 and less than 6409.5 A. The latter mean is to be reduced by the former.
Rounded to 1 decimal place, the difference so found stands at -0.2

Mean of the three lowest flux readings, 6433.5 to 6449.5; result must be 4.80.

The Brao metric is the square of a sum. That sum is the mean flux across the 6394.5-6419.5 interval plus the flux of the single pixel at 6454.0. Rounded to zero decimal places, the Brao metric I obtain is 107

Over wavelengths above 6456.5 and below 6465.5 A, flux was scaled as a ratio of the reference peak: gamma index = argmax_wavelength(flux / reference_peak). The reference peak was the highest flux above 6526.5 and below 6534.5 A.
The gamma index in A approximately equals 6463.0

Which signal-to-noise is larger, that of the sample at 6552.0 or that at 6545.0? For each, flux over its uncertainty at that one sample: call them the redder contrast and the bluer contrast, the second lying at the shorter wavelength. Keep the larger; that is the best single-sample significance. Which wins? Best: 11.8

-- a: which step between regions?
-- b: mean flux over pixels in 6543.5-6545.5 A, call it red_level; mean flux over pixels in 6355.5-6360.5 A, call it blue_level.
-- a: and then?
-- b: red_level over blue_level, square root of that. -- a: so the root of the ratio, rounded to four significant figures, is 1.042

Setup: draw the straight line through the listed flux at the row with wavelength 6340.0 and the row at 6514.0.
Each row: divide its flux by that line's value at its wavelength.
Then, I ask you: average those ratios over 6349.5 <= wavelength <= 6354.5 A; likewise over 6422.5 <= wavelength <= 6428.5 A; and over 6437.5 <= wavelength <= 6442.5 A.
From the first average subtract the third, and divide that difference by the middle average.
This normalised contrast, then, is 0.032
